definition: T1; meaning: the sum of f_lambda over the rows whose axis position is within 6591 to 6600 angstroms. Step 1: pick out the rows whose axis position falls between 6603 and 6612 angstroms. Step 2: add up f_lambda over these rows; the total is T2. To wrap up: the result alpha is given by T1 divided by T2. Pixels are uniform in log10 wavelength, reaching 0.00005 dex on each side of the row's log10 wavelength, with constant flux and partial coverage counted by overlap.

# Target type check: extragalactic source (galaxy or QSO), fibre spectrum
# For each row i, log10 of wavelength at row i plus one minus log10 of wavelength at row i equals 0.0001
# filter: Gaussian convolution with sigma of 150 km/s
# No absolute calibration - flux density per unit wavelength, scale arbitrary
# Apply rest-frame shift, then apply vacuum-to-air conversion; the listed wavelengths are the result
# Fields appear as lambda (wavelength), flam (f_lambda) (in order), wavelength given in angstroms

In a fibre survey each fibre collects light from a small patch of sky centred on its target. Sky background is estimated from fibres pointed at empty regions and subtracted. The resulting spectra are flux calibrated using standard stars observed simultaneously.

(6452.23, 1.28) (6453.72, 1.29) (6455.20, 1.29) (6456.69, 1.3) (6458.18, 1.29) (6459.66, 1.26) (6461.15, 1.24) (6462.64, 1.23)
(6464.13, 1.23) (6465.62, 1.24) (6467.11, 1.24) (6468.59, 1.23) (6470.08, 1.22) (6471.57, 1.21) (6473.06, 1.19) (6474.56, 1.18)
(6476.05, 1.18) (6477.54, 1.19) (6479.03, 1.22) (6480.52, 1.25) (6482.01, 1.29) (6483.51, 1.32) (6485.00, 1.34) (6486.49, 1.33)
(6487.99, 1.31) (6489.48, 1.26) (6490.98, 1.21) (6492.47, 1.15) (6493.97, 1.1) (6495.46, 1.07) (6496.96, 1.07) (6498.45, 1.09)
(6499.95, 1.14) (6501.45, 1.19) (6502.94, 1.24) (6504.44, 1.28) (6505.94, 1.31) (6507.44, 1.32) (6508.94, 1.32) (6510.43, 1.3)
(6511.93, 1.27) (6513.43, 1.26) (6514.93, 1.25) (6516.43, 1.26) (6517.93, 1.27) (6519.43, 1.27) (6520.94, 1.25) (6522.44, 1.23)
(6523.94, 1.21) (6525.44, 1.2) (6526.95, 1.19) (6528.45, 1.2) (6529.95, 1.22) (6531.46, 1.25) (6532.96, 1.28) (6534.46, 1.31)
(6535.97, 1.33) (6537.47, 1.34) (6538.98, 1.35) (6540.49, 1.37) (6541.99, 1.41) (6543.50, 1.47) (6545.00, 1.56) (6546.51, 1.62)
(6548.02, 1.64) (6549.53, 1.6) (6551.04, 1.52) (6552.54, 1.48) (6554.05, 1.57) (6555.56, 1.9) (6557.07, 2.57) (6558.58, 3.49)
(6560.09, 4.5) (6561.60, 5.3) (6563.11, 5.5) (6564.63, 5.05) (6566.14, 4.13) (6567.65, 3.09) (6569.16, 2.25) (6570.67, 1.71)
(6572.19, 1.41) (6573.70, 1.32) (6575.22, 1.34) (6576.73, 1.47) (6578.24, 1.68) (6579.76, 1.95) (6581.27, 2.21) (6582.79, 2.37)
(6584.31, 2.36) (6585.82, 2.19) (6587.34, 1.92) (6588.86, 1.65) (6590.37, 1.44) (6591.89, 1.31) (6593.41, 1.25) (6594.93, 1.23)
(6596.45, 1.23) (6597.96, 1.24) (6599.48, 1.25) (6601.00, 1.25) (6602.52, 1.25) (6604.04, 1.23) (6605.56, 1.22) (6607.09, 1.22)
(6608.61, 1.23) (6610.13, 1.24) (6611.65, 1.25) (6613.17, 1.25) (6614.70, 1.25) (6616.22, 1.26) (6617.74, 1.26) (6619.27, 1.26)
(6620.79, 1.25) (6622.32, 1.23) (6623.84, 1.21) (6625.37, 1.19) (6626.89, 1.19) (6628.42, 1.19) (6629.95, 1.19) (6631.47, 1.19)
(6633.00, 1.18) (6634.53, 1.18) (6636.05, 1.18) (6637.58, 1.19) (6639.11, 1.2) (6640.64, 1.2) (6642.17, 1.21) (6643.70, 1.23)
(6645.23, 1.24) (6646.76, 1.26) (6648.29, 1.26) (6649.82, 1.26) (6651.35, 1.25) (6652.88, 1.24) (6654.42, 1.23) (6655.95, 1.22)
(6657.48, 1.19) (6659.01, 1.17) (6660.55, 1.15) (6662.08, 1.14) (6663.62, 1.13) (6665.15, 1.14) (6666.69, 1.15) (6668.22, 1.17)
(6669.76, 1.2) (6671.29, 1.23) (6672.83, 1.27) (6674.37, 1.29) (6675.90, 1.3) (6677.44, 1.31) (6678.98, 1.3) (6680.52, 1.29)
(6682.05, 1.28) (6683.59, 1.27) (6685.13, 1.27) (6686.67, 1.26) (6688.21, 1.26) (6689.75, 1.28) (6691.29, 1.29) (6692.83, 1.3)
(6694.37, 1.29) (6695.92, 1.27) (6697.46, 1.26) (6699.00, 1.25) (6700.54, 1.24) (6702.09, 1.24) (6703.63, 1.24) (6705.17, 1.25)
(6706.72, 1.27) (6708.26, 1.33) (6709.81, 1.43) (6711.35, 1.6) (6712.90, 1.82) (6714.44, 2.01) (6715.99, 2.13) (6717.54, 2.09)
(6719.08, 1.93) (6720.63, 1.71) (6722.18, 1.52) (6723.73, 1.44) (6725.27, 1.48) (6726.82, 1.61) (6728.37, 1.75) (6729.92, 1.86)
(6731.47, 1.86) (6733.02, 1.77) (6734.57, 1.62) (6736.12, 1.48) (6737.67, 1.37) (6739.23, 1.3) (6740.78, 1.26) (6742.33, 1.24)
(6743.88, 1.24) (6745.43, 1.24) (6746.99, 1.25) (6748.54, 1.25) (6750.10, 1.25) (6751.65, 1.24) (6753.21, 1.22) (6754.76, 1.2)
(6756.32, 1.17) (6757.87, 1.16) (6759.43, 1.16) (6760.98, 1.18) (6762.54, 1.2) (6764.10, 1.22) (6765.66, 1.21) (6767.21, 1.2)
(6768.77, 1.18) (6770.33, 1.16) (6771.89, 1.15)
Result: 1.02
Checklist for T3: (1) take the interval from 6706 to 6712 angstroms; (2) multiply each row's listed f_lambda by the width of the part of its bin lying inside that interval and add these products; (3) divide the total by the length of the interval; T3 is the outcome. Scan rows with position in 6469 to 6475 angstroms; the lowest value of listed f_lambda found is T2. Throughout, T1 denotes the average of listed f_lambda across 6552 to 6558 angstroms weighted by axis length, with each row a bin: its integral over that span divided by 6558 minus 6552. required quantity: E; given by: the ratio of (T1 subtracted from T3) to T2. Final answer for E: -0.45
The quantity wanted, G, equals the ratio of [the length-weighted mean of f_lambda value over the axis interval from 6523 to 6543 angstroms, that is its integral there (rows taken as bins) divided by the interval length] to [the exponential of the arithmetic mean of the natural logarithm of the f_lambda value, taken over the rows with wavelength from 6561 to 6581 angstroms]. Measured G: 0.5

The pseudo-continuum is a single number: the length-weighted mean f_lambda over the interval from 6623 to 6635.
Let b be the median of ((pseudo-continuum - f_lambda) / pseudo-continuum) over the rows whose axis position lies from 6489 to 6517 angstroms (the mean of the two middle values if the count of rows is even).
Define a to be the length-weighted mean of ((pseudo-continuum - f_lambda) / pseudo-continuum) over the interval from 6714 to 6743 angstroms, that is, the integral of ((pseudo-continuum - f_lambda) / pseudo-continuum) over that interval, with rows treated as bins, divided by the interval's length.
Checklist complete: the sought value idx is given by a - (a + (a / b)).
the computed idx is -8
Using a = -0.39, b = -0.05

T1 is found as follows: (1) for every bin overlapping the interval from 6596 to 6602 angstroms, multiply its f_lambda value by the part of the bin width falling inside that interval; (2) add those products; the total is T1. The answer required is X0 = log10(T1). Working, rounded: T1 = 7.5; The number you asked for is 0.87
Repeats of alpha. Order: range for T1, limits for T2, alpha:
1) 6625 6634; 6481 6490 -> 0.91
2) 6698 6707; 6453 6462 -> 0.98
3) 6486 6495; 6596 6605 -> 0.99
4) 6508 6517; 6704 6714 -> 0.88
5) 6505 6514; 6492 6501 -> 1.18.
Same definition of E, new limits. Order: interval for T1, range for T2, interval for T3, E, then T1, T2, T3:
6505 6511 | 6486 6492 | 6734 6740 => 0.10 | 1.31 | 1.21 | 1.44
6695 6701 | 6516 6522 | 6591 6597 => 0.00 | 1.26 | 1.25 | 1.26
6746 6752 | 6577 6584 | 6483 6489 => 0.05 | 1.25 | 1.68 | 1.32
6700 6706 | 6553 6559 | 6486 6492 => 0.02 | 1.24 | 1.57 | 1.27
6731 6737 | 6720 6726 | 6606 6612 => -0.30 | 1.67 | 1.44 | 1.23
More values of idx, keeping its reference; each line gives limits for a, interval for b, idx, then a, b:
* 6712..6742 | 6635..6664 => -25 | -0.41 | -0.02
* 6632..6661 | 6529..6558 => 0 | -0.02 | -0.23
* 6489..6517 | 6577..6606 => 0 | -0.02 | -0.10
